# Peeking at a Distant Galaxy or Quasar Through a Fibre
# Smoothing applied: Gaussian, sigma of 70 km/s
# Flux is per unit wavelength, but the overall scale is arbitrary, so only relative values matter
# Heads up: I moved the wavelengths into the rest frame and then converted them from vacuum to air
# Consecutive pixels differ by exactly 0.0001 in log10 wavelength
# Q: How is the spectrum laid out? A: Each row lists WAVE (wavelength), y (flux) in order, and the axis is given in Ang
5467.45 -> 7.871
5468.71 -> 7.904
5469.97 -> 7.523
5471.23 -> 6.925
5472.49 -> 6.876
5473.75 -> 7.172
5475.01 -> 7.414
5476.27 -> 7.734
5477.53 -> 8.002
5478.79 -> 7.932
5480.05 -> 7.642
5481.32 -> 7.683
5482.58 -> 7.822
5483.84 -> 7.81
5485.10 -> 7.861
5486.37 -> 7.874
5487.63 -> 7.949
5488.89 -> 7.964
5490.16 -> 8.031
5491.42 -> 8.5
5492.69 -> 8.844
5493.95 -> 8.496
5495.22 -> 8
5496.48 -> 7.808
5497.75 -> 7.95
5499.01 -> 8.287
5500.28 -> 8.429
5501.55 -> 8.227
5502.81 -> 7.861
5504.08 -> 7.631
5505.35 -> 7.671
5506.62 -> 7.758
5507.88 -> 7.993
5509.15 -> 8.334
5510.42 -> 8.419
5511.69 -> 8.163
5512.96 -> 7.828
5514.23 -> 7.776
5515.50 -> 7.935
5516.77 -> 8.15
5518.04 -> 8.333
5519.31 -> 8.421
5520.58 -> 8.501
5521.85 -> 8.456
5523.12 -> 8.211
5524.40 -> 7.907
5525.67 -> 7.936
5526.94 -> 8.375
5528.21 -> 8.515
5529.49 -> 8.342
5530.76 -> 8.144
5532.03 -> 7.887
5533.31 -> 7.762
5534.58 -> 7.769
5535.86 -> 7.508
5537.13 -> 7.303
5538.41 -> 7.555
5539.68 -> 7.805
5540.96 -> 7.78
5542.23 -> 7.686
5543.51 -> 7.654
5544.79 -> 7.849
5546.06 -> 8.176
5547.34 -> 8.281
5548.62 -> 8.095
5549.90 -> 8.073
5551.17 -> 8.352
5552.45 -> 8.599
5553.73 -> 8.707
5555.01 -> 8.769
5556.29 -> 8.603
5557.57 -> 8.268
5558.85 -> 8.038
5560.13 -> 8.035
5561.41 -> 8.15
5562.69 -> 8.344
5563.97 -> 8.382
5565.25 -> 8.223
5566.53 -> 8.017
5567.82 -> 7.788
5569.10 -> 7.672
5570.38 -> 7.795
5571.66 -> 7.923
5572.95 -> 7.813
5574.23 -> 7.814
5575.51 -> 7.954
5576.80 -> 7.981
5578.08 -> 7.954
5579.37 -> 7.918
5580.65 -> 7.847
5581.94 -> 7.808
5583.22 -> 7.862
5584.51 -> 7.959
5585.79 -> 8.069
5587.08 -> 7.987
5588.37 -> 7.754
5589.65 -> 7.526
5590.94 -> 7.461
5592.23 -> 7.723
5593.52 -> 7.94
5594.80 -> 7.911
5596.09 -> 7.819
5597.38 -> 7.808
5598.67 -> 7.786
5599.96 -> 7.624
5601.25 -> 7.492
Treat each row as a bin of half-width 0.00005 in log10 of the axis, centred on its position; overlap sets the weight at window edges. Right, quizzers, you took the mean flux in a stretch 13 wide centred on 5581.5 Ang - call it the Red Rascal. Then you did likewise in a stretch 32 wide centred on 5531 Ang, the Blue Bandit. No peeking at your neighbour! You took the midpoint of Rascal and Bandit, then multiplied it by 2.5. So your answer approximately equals 19.9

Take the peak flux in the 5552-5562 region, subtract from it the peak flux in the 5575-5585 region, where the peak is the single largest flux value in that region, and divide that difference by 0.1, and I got 8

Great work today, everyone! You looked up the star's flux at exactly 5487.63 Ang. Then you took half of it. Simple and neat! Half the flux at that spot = 3.97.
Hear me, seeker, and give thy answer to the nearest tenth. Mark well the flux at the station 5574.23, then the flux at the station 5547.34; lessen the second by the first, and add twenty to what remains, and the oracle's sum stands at 20.5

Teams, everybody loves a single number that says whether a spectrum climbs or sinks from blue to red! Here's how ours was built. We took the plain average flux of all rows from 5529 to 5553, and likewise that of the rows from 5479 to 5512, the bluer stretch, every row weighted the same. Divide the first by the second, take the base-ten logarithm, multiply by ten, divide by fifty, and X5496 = -0.0012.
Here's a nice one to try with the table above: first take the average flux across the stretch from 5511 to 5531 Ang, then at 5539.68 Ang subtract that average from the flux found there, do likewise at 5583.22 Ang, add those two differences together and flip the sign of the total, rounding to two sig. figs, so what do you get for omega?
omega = 0.71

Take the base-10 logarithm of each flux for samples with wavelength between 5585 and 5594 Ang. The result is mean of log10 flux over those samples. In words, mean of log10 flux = 0.891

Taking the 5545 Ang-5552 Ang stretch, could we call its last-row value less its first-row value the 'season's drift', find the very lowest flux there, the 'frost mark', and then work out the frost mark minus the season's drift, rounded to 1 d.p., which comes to 7.9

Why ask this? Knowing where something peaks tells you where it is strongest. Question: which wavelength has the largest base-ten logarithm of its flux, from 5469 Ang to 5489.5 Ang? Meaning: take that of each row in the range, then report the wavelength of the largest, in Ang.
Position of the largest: 5477.53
